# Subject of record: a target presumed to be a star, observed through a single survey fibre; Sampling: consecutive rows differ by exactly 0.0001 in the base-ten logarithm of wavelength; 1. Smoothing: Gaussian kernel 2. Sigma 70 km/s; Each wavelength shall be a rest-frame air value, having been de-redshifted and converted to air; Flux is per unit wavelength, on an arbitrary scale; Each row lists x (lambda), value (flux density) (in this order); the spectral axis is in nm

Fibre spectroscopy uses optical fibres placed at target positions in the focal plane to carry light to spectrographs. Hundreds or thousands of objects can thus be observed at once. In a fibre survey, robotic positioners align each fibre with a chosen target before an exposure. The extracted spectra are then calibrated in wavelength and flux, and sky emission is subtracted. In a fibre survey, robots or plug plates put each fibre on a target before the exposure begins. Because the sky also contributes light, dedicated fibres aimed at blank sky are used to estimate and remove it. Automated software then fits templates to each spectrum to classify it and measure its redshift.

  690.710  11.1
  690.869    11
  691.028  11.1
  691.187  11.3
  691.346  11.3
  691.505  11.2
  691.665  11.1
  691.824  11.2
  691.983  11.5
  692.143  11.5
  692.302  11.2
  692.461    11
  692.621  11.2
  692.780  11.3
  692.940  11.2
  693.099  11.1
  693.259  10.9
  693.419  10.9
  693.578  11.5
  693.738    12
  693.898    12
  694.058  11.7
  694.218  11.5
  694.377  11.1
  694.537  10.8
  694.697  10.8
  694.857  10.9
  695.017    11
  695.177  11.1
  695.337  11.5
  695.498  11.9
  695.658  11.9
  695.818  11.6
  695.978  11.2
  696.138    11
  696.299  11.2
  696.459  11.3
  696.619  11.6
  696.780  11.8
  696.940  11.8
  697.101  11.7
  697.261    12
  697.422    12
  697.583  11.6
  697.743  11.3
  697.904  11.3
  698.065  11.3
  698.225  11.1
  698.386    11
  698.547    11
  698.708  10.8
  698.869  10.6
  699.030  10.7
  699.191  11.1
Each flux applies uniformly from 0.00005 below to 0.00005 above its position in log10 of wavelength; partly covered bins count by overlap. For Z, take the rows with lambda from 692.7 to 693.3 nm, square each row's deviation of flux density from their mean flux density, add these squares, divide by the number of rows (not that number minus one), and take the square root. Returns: 0.15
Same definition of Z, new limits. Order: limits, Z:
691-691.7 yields 0.09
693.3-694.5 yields 0.39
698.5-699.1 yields 0.15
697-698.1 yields 0.29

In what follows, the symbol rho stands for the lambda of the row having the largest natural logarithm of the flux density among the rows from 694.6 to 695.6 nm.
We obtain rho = 695.498 nm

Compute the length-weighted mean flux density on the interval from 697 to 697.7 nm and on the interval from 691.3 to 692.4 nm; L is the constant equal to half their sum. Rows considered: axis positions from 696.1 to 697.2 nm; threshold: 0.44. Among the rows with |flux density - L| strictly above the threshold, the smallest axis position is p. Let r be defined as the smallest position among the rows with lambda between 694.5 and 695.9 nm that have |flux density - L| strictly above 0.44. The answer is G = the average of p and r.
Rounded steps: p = 696.138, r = 694.537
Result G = 695.34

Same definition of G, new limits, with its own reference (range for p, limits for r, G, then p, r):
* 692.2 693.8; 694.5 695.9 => 693.50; 692.461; 694.537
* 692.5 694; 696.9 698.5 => 695.26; 693.259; 697.261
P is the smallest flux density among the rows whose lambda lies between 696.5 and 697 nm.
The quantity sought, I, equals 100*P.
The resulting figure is 1160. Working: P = 11.6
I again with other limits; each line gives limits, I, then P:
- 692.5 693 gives 1120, 11.2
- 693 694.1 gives 1090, 10.9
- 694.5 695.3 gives 1080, 10.8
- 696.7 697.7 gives 1160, 11.6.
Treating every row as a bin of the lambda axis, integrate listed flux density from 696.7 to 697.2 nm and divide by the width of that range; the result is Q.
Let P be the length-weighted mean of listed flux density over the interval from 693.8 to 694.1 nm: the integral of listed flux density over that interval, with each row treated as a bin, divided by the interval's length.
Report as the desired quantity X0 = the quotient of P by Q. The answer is 1.01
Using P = 11.9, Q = 11.79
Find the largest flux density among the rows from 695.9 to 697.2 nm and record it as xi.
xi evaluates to 11.8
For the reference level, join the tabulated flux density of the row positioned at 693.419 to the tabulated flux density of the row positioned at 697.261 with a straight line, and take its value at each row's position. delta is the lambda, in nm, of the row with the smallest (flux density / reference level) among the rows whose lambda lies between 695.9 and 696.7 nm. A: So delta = 696.138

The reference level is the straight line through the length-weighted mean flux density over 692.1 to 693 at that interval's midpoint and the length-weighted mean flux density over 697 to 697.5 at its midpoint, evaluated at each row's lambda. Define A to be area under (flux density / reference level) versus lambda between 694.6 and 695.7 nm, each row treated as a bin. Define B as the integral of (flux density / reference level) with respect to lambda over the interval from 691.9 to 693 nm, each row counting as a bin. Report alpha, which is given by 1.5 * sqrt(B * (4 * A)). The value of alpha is 3.26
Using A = 1.07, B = 1.11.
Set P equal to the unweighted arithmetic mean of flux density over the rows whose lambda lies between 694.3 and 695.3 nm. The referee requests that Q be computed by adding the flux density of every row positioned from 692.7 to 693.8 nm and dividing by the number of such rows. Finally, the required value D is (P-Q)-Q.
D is -11.6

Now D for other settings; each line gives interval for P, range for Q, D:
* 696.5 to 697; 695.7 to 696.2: -10.8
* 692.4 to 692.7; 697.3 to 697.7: -12.5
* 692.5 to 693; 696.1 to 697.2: -11.7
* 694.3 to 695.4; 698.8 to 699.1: -10.3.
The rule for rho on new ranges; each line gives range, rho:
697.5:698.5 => 697.583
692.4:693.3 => 692.780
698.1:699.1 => 698.225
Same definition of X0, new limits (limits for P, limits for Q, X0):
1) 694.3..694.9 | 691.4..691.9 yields 0.98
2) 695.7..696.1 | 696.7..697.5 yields 0.96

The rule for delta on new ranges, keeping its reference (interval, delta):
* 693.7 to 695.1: 694.697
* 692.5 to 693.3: 693.259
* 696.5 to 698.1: 698.065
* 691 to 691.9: 691.665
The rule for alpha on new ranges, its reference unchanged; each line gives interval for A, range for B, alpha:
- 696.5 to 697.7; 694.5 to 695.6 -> 3.37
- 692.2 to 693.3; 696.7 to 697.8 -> 3.27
